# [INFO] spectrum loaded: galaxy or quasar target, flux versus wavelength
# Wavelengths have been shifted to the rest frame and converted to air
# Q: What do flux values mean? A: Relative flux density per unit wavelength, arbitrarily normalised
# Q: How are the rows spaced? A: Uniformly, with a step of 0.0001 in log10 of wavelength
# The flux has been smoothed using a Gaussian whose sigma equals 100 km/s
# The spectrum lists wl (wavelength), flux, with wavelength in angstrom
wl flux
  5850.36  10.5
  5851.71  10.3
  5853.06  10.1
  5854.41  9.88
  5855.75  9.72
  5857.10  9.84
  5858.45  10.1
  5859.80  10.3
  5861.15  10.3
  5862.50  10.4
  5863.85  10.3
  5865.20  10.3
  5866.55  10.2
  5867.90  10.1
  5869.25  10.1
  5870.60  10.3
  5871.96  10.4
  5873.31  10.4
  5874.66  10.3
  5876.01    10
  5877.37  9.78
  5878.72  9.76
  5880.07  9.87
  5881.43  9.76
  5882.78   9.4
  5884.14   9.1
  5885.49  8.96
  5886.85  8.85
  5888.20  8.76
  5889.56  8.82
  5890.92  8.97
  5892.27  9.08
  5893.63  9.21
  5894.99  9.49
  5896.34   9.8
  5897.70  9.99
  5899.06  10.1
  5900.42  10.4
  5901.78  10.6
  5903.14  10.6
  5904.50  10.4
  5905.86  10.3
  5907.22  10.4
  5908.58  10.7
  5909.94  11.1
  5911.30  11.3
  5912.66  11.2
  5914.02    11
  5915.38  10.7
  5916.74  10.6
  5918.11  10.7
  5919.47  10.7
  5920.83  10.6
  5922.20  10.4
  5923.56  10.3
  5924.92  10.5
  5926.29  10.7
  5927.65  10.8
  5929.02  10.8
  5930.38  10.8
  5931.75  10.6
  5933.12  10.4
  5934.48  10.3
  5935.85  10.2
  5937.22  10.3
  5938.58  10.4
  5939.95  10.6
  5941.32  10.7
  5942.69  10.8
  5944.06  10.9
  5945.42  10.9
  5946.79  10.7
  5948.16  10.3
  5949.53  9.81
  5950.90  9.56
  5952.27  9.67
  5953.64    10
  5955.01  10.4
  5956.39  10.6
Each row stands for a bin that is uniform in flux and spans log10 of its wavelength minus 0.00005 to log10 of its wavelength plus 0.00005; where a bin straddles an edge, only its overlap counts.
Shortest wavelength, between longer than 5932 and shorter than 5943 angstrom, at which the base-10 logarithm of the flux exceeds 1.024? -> 5939.95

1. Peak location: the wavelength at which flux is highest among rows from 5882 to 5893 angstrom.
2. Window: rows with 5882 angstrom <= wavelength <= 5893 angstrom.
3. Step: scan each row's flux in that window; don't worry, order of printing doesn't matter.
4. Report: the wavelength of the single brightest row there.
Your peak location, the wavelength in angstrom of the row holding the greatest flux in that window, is 5882.78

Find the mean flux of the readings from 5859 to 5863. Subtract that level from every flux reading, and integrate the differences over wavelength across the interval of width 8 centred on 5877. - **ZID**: -2.6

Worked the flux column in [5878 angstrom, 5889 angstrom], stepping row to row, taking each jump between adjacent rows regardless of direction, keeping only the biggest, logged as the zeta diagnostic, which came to 0.36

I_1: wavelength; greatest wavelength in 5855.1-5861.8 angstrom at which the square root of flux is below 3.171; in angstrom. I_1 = 5857.10 angstrom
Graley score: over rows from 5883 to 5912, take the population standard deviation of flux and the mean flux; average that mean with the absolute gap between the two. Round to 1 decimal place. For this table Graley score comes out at 9.5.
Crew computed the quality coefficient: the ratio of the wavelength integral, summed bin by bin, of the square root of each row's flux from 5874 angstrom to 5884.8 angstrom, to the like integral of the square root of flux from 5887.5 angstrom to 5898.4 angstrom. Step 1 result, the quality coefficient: 1.02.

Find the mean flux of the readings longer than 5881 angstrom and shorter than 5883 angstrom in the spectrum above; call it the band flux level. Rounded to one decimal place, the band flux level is 9.6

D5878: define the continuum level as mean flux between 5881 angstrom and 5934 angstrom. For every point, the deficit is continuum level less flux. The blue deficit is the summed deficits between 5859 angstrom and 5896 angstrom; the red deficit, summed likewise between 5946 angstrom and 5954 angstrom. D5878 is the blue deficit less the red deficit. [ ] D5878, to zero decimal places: 11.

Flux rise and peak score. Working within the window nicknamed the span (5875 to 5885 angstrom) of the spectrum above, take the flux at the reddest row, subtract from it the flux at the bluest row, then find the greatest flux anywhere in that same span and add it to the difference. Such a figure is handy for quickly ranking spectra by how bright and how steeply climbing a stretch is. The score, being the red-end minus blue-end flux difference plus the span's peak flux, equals 9.1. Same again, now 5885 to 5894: 9.5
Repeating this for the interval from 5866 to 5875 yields 10.5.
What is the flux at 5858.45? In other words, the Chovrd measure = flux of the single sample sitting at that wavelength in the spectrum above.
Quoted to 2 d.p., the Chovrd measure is 10.10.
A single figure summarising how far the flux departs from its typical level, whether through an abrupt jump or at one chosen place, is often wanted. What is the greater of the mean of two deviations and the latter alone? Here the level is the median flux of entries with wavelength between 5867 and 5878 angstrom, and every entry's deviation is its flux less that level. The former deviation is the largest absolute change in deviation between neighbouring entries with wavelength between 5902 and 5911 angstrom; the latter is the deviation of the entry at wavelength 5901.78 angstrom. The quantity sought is 0.40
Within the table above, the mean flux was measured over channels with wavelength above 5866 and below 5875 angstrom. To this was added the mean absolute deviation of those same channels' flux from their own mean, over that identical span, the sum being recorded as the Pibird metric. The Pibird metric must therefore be 10.4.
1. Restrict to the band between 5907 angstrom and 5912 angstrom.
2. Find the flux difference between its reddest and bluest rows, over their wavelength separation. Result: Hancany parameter 0.22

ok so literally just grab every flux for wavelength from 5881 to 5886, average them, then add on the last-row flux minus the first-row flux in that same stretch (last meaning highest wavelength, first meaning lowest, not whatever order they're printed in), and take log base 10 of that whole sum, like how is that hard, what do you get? 0.93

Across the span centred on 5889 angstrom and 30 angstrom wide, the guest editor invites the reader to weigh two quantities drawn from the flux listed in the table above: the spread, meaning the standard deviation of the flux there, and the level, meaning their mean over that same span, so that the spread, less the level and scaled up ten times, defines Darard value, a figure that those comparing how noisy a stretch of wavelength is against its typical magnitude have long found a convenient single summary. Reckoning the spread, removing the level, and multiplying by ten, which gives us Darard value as -90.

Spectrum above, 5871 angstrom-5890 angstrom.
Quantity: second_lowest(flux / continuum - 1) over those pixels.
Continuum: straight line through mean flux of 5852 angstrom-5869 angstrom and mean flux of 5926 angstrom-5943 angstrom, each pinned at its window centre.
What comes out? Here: -0.14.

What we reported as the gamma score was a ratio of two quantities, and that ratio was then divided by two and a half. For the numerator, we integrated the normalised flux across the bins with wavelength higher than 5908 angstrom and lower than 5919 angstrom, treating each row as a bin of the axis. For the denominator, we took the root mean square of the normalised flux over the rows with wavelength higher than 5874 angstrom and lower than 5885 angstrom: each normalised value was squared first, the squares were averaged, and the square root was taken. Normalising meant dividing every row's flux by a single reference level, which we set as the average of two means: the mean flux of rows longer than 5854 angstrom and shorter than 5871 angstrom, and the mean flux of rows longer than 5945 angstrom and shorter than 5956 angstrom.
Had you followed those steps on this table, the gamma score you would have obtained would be 4.9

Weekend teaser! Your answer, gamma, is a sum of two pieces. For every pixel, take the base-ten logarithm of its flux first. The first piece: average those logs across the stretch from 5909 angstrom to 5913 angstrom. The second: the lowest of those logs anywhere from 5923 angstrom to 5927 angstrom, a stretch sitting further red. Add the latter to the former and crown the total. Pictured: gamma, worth 2.06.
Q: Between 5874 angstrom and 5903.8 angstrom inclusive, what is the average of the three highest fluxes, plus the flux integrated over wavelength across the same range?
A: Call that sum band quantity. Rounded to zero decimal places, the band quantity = 297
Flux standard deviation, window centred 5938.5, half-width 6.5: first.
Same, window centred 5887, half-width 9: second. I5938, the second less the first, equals 0.1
